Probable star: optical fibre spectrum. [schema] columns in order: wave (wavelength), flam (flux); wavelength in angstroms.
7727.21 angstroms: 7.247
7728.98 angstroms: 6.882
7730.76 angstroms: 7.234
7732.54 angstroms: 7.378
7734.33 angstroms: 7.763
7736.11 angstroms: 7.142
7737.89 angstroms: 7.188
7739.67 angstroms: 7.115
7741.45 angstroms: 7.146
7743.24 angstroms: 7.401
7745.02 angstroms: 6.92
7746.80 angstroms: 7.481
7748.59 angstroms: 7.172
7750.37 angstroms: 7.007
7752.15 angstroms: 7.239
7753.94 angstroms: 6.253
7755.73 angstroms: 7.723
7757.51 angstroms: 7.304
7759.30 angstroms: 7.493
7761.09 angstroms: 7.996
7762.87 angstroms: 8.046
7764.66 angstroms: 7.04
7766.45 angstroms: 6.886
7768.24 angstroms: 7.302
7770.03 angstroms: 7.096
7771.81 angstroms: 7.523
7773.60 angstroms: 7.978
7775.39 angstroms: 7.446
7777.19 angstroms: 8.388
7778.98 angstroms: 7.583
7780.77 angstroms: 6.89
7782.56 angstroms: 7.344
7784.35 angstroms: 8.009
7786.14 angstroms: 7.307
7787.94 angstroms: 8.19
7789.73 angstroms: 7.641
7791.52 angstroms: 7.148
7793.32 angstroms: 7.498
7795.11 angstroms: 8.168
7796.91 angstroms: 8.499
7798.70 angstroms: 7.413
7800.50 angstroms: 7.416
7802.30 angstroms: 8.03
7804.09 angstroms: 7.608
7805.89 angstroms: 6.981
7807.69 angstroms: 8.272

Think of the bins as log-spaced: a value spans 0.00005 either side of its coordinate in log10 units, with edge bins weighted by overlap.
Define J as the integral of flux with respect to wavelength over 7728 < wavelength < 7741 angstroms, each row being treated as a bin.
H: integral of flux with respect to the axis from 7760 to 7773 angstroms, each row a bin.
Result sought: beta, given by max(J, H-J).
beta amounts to 94.2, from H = 97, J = 94.2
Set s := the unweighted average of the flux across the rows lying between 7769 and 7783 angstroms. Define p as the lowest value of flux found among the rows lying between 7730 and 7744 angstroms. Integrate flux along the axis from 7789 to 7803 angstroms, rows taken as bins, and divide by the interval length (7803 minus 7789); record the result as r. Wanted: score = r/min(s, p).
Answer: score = 1.09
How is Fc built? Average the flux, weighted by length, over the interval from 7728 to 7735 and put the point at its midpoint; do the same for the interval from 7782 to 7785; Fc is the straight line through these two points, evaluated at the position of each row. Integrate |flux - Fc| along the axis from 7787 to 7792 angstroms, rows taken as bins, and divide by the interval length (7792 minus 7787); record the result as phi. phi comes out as 0.37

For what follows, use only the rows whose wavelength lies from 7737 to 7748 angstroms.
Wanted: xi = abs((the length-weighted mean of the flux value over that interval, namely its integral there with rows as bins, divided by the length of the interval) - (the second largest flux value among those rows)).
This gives 0.19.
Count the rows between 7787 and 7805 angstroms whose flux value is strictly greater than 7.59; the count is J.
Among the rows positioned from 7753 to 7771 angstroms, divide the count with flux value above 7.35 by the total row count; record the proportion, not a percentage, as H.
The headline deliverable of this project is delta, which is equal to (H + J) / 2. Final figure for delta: 3.2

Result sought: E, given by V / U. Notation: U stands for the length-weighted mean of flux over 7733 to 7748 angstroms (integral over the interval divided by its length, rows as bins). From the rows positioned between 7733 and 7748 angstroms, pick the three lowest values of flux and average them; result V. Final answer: 0.9715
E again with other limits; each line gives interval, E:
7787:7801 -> 0.9449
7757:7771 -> 0.9469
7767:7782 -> 0.9452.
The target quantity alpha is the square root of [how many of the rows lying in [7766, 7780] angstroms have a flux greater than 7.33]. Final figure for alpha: 2.24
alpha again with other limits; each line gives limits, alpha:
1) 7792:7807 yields 2.65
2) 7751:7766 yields 2.00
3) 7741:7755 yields 1.41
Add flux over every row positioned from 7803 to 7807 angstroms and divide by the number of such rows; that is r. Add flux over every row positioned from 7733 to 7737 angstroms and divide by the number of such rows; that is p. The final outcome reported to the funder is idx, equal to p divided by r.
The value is 1.02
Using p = 7.45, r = 7.29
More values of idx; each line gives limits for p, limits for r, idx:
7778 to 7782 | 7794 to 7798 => 0.87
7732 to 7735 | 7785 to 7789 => 0.98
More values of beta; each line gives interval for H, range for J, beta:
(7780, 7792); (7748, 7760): 86.0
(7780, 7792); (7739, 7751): 86.2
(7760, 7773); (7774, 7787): 98.6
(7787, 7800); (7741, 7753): 86.4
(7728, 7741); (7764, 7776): 88.0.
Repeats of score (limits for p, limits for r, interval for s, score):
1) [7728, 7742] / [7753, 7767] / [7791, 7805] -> 1.07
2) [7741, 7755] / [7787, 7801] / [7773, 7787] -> 1.24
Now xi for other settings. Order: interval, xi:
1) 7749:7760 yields 0.33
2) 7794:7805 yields 0.32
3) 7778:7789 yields 0.44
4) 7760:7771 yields 0.59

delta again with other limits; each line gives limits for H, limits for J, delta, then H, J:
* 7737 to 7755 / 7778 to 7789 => 1.1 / 0.20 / 2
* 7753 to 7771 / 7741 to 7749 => 0.2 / 0.40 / 0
